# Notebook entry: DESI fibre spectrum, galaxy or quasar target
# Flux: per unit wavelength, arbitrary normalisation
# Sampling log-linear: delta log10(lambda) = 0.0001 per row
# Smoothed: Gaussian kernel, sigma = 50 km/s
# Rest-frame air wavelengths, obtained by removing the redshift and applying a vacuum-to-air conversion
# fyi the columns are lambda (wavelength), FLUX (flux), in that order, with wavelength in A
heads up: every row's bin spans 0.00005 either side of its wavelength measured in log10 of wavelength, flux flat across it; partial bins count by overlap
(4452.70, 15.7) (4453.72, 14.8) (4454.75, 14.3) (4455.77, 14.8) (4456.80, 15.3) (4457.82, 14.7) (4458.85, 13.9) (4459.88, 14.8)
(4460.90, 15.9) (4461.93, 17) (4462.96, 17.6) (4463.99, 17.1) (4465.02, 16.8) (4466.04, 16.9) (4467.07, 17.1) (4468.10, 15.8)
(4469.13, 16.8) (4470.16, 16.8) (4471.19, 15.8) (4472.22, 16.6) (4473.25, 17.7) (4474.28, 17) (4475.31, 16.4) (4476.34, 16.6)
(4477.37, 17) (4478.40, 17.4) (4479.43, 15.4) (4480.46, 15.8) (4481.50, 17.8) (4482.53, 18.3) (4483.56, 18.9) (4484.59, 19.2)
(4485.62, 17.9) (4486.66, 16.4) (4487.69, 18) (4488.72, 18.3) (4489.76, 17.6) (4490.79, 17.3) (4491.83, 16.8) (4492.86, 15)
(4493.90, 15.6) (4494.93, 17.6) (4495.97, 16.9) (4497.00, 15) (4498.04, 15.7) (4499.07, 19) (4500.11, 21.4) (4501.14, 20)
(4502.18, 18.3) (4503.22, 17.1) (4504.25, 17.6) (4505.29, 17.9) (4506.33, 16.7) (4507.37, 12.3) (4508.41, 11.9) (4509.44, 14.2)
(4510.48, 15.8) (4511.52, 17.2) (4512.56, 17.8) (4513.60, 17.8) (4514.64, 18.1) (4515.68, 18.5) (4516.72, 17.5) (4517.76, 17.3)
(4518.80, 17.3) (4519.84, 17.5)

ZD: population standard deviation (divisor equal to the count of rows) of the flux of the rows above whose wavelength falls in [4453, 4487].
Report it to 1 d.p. 1.3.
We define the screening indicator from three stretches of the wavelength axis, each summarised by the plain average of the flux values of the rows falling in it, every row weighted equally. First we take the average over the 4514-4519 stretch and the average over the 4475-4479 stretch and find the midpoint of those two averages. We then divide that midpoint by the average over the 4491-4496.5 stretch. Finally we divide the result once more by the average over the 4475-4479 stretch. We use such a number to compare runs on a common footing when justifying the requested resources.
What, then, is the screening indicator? 0.063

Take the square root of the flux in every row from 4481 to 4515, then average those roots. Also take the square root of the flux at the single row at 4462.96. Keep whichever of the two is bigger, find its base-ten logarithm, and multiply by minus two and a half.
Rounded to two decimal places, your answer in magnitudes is -1.56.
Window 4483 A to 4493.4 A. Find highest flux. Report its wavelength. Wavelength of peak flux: 4484.59 A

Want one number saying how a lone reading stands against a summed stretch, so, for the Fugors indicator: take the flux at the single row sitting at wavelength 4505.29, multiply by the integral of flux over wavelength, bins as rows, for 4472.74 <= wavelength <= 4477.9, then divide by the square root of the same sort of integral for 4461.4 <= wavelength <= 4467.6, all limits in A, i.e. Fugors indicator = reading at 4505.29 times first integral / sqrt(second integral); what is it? 152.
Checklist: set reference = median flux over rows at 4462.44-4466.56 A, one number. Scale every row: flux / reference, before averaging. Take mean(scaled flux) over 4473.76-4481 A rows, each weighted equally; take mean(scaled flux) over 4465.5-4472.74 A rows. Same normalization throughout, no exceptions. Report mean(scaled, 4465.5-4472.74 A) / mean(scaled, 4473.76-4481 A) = 1.00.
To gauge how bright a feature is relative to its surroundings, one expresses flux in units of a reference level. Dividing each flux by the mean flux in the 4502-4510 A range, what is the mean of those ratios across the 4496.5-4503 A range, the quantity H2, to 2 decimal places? 1.16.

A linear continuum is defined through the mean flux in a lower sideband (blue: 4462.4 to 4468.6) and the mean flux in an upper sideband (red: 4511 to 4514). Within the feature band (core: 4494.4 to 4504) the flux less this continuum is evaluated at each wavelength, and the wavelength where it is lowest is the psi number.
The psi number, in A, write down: 4497.00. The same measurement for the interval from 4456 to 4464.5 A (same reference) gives 4458.85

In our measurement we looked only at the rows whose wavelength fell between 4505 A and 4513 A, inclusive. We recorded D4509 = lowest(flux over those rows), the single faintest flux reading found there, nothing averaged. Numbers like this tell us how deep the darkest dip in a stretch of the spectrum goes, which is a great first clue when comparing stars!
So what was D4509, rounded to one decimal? 11.9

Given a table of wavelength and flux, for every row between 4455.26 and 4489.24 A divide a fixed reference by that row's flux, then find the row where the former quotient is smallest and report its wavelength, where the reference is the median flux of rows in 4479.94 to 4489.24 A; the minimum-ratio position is 4484.59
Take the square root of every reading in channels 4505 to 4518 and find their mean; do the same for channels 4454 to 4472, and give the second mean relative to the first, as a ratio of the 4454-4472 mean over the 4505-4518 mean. 0.99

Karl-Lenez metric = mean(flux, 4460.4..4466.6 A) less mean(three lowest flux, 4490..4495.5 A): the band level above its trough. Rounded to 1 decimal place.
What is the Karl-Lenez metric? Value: 1.1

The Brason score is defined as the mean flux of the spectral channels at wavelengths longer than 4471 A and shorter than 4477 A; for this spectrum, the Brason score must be 16.7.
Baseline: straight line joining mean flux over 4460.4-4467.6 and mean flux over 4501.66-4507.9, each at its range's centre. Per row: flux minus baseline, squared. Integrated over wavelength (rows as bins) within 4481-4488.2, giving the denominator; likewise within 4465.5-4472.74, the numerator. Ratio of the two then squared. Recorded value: 0.02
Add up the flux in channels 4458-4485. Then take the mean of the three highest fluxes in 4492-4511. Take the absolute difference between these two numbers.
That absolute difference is 416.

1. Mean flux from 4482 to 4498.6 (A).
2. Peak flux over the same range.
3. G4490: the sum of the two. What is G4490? 36.4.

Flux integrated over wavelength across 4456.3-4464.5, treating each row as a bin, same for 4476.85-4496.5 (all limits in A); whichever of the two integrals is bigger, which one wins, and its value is 338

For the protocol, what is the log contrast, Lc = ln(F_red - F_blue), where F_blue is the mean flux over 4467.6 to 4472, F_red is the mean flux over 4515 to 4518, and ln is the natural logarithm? 0.4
